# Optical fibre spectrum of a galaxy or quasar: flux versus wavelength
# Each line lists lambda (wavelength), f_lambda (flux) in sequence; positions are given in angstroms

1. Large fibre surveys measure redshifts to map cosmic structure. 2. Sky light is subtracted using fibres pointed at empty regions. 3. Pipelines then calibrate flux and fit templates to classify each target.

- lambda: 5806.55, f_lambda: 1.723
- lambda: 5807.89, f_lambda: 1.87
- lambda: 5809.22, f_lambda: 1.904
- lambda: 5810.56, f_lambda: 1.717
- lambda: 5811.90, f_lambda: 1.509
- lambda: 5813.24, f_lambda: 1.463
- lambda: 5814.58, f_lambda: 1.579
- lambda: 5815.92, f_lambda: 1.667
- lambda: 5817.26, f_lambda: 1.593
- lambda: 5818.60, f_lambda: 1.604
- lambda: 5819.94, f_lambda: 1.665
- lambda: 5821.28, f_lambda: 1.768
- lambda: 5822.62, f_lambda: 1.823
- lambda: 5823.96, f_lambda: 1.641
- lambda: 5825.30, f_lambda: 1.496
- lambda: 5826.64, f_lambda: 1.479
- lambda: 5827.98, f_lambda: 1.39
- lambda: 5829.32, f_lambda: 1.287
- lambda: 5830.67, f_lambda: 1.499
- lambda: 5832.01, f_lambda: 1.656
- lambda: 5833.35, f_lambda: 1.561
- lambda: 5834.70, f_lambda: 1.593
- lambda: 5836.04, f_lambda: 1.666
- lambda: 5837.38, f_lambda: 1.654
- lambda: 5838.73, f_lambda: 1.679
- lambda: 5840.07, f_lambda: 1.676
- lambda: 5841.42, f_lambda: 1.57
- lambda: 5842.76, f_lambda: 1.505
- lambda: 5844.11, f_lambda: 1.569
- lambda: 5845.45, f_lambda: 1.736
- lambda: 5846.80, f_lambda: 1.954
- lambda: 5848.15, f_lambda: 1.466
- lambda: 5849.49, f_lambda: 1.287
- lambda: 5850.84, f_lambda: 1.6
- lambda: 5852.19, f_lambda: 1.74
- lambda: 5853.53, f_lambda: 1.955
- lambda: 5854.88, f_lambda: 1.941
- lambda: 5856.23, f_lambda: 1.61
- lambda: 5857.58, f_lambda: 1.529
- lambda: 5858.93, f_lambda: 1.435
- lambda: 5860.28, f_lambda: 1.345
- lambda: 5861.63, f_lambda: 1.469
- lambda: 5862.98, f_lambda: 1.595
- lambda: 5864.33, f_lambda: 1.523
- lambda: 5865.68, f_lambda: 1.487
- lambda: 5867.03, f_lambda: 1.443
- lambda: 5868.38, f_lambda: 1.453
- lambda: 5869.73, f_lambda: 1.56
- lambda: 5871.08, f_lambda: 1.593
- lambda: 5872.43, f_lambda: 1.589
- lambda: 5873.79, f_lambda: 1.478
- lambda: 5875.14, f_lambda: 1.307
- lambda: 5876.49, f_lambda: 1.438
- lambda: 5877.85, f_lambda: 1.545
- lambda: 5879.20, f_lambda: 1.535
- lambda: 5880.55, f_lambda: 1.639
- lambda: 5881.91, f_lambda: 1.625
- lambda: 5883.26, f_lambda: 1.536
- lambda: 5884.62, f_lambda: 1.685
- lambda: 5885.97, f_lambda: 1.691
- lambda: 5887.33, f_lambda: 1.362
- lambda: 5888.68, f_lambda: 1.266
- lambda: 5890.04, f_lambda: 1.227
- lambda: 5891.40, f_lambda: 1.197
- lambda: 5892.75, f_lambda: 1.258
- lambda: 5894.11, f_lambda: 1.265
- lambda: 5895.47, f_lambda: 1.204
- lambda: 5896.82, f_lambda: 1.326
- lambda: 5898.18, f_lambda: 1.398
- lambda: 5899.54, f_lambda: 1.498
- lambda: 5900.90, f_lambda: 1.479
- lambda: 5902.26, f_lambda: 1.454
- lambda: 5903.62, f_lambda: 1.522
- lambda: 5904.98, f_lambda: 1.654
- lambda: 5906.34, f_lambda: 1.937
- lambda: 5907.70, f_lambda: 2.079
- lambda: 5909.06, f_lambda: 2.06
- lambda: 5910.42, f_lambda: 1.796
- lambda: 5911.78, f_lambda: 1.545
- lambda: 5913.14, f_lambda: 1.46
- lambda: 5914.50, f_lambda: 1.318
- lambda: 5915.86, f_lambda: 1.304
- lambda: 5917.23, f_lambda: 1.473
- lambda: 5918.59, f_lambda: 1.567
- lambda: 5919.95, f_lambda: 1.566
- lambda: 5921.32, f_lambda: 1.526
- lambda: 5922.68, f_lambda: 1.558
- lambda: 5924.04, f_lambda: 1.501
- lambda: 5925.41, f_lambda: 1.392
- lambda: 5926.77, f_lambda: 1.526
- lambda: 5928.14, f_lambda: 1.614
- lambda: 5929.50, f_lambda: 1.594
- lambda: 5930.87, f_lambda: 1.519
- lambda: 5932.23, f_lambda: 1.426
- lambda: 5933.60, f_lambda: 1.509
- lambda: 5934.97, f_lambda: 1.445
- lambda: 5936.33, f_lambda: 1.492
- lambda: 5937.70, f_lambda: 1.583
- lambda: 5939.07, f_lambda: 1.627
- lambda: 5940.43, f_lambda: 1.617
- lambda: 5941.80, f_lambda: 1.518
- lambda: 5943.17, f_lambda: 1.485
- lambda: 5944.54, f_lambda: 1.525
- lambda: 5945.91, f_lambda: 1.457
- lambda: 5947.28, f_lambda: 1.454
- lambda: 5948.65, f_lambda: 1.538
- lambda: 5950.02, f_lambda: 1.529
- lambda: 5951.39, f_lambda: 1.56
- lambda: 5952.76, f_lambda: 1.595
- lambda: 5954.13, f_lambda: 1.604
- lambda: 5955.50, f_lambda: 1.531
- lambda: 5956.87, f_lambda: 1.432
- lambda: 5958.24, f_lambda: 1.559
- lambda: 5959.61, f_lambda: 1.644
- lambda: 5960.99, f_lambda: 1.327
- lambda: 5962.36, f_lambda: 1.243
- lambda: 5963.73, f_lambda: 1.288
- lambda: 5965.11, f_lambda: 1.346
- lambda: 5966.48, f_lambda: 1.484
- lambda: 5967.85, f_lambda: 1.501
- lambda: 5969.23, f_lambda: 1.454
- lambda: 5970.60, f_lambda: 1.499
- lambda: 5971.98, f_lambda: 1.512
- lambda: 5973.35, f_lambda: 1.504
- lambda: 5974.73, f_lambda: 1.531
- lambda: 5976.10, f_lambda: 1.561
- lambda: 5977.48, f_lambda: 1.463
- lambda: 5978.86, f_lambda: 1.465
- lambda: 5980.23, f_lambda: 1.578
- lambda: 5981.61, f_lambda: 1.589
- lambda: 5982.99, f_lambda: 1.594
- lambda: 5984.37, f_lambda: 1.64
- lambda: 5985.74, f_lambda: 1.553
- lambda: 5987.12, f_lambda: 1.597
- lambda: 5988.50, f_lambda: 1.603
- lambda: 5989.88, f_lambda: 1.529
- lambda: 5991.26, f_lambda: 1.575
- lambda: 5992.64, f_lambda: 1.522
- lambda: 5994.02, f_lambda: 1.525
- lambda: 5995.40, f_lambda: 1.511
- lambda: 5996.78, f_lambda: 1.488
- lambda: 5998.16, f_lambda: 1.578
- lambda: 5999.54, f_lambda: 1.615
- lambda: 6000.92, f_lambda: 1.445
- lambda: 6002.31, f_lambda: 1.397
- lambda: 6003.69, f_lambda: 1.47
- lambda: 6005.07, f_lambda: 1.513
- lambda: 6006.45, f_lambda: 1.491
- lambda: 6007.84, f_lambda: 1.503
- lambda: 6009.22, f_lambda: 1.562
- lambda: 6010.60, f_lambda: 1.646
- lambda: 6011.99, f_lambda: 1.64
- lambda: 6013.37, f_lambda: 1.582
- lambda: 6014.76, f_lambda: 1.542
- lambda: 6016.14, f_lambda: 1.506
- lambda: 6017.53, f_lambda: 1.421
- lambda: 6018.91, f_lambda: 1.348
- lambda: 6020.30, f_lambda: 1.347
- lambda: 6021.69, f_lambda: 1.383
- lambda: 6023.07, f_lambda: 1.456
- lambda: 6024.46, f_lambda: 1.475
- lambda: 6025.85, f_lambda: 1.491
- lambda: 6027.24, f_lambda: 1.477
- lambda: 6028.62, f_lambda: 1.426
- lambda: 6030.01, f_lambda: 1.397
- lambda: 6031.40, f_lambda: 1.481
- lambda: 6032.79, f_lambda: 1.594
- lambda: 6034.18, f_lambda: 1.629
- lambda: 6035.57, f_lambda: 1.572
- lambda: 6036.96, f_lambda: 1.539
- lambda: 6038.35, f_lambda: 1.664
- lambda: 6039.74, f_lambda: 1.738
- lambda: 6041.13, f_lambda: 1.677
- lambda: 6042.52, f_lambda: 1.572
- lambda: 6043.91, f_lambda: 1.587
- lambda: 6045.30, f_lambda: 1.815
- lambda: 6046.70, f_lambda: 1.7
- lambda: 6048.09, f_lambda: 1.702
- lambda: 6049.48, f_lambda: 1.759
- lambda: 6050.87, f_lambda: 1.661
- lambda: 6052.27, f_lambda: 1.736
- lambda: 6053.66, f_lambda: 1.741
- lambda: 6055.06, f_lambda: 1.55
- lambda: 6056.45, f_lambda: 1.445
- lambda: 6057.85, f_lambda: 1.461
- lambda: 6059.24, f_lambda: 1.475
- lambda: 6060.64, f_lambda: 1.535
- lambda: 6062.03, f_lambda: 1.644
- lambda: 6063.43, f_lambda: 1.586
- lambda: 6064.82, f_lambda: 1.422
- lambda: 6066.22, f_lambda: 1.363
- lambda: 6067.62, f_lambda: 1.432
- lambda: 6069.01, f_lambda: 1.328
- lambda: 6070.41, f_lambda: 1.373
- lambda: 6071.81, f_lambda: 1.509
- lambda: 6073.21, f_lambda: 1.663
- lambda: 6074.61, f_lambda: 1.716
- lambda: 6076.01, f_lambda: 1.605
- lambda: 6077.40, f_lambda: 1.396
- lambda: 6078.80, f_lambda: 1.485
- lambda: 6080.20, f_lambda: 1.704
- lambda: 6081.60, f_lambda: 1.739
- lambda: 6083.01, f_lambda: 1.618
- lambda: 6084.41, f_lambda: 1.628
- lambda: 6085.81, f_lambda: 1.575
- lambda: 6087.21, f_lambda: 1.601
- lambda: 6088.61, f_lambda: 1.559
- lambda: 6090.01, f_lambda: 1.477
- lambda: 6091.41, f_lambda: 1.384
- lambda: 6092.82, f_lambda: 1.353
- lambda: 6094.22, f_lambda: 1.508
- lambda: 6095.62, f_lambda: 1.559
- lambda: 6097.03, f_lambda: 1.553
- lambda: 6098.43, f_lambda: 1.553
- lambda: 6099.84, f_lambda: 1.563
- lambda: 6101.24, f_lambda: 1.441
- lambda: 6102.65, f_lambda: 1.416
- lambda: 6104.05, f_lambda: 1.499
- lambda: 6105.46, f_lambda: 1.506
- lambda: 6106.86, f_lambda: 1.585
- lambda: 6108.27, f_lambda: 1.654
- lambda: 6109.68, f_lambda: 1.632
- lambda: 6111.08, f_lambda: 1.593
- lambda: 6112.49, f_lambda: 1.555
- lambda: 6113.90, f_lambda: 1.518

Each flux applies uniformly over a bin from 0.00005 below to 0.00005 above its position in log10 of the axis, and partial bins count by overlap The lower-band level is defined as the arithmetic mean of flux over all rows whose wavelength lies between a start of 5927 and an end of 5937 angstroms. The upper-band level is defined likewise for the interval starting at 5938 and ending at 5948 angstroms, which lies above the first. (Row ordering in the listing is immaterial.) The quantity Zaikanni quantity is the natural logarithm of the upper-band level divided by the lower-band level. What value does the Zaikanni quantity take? 0.01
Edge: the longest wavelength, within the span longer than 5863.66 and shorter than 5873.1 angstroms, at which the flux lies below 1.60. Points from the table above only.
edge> 5872.43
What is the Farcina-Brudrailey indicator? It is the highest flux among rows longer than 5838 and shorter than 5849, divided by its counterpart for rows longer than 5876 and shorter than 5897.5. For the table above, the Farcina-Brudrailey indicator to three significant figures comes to 1.16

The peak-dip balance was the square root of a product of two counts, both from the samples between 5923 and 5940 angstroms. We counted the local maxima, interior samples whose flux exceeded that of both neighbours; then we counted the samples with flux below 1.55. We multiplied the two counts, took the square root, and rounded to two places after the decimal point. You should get 4.00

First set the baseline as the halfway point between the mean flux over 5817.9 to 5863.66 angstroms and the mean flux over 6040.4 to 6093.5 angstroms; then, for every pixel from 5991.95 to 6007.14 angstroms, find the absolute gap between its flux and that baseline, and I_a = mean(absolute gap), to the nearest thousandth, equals 0.085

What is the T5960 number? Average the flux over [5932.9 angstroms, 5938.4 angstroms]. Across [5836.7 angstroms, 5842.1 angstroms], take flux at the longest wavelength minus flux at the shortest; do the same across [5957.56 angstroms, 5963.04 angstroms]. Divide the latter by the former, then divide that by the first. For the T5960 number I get 2.5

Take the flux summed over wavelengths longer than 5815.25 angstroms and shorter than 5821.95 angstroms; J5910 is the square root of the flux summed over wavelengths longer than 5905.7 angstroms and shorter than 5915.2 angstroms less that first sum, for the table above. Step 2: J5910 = 1.97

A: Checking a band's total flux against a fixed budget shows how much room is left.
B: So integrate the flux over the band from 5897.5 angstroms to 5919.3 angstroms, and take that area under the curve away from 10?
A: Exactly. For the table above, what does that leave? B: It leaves -25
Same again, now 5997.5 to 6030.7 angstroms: -39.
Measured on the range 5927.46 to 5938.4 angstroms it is -7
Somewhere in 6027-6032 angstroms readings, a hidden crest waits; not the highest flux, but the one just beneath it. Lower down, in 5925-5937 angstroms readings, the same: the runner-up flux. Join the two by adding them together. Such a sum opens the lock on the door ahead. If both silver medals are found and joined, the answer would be 3.07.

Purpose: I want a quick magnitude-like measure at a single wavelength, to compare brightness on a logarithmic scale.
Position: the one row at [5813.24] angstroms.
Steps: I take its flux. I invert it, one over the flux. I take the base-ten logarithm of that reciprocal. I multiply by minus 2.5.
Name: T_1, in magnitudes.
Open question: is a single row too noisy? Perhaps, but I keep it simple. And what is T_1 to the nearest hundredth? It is 0.41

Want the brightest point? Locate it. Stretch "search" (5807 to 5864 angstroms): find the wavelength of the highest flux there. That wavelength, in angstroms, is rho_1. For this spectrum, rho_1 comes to 5853.53 angstroms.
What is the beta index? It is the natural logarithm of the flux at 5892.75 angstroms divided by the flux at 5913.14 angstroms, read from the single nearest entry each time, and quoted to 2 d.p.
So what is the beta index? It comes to -0.15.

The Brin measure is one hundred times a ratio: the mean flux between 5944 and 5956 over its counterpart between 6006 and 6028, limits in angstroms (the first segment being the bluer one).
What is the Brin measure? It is 103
